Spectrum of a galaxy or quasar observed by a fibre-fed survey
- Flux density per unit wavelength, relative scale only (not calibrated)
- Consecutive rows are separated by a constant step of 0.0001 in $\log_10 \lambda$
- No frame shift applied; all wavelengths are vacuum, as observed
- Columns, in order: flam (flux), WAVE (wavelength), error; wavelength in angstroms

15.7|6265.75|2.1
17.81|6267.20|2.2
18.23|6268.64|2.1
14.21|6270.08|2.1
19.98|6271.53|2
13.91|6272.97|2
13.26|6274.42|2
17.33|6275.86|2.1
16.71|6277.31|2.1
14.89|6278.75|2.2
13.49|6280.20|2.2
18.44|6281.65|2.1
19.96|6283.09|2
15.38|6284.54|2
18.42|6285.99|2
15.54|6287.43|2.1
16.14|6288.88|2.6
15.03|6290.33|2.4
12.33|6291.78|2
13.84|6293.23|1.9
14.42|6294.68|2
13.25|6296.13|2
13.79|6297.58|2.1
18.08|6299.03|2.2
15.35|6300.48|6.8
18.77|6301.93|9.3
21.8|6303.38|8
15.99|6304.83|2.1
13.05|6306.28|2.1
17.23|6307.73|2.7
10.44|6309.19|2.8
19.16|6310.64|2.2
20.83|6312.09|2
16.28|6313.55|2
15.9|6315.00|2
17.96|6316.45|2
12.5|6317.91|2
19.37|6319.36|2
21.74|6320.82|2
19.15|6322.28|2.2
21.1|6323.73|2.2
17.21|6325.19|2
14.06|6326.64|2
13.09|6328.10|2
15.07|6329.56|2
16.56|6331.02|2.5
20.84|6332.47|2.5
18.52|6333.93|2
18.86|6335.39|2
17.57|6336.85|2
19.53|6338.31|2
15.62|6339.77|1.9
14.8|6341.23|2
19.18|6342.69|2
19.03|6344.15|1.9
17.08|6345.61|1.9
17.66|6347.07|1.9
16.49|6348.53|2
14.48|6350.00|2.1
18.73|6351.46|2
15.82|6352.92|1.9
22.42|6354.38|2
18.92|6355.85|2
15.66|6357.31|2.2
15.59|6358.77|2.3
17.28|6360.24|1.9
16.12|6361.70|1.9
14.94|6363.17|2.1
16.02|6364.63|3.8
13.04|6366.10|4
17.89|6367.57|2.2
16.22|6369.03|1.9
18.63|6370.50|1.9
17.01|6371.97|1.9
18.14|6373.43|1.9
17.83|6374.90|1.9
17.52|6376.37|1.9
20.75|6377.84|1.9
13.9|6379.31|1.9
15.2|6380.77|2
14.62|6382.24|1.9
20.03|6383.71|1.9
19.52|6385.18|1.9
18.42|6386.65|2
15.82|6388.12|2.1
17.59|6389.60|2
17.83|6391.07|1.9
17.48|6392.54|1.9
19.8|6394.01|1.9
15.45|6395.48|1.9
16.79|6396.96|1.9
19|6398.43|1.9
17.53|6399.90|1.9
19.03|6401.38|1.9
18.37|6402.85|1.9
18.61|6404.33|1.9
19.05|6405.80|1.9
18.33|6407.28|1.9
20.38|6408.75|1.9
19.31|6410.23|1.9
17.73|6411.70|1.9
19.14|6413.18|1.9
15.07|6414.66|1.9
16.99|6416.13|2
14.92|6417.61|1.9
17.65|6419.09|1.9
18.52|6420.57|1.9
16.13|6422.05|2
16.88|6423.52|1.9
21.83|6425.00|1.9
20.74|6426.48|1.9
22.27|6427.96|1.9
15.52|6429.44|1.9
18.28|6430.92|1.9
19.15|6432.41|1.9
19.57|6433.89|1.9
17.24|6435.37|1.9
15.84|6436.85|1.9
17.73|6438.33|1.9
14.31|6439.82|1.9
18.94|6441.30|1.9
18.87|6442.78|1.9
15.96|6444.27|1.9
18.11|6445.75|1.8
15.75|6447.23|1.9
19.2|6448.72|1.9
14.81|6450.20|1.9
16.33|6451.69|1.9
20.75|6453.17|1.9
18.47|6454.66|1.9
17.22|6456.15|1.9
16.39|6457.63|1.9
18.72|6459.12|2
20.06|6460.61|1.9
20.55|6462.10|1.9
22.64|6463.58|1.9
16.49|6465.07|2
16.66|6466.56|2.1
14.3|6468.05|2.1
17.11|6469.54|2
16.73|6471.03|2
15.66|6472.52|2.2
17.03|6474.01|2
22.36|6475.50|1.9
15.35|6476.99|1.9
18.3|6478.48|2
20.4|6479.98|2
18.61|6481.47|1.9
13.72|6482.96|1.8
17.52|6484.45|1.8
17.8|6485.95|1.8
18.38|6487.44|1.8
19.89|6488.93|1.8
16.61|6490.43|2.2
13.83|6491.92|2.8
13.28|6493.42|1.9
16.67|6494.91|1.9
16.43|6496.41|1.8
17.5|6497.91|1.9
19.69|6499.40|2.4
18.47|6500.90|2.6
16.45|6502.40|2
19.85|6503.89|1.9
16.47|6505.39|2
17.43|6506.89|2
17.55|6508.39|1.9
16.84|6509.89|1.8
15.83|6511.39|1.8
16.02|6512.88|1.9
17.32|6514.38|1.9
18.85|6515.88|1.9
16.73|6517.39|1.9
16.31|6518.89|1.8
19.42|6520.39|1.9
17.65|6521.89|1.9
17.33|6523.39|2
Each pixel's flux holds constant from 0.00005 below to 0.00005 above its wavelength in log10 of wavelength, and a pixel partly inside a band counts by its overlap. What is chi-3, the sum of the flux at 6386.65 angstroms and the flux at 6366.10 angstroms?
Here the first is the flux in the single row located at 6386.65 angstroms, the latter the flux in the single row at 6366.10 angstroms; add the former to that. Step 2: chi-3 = 31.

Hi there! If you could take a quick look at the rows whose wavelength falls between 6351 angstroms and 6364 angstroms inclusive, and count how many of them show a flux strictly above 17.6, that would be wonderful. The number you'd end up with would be 3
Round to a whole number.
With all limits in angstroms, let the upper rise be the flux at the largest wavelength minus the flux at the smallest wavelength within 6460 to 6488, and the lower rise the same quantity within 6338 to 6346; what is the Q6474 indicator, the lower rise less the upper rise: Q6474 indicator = -1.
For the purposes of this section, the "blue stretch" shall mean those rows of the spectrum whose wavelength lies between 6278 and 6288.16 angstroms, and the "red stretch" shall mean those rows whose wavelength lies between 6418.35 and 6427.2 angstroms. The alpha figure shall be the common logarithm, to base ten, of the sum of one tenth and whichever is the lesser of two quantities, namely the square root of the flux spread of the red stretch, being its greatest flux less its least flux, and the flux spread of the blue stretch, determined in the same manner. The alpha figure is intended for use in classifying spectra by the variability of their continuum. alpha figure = 0.40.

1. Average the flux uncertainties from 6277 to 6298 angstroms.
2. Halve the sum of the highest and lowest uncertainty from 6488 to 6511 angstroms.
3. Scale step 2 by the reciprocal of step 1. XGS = 1.09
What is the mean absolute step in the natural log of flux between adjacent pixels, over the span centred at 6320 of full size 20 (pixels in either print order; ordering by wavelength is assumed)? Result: 0.172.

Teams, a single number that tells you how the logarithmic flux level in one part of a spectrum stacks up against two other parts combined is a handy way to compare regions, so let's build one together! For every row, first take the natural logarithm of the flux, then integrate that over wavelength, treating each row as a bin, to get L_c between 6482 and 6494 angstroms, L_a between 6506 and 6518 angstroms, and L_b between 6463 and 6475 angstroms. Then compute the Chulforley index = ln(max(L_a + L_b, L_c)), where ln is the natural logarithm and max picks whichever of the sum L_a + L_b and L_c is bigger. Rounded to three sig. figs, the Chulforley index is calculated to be 4.22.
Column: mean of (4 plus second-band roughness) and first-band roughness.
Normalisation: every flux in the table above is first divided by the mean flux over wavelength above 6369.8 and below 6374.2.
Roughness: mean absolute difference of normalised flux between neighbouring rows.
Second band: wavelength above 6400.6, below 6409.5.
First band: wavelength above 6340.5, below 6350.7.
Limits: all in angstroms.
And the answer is 2.07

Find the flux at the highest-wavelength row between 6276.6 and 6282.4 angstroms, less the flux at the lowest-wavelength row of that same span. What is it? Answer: 1.7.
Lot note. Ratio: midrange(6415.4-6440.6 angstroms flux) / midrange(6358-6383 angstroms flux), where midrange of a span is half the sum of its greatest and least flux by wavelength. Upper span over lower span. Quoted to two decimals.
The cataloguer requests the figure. 1.08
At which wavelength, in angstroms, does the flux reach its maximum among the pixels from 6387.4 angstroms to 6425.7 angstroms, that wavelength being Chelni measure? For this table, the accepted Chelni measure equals 6425.00 angstroms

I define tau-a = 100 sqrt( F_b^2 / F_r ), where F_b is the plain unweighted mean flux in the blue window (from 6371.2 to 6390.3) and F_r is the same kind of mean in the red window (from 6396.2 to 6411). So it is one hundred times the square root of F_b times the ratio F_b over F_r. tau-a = 403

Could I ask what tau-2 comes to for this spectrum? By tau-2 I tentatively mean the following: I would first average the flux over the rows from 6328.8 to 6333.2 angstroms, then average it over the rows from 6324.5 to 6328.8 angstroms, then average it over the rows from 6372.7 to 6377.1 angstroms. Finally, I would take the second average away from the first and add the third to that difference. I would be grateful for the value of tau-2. 20.5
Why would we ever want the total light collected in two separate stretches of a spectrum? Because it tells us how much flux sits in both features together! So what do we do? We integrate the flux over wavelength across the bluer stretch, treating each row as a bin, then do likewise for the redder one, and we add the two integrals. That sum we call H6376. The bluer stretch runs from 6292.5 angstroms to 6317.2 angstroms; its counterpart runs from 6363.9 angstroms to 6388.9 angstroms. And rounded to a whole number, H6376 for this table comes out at 828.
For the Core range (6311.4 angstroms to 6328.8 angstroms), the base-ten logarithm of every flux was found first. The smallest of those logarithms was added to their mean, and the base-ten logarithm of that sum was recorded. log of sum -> 0.368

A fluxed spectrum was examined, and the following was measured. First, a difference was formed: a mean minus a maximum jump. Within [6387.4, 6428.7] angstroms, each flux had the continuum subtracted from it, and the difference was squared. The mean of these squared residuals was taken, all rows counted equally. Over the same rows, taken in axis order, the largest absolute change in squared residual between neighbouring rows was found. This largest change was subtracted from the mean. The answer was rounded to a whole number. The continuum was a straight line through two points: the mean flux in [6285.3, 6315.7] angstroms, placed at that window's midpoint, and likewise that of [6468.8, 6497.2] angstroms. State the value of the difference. -20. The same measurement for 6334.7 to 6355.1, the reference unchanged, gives -31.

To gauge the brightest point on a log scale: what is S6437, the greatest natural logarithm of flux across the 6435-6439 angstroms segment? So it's 2.88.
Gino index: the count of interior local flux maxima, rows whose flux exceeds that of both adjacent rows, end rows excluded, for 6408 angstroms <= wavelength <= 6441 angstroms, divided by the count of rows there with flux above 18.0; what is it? 0.70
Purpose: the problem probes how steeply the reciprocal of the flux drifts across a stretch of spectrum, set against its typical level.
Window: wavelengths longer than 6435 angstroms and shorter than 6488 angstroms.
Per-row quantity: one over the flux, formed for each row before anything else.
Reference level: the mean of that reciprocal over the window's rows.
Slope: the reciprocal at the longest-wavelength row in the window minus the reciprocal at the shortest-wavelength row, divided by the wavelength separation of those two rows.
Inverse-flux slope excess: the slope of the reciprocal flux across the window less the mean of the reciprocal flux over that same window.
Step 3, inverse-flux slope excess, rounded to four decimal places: -0.0576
